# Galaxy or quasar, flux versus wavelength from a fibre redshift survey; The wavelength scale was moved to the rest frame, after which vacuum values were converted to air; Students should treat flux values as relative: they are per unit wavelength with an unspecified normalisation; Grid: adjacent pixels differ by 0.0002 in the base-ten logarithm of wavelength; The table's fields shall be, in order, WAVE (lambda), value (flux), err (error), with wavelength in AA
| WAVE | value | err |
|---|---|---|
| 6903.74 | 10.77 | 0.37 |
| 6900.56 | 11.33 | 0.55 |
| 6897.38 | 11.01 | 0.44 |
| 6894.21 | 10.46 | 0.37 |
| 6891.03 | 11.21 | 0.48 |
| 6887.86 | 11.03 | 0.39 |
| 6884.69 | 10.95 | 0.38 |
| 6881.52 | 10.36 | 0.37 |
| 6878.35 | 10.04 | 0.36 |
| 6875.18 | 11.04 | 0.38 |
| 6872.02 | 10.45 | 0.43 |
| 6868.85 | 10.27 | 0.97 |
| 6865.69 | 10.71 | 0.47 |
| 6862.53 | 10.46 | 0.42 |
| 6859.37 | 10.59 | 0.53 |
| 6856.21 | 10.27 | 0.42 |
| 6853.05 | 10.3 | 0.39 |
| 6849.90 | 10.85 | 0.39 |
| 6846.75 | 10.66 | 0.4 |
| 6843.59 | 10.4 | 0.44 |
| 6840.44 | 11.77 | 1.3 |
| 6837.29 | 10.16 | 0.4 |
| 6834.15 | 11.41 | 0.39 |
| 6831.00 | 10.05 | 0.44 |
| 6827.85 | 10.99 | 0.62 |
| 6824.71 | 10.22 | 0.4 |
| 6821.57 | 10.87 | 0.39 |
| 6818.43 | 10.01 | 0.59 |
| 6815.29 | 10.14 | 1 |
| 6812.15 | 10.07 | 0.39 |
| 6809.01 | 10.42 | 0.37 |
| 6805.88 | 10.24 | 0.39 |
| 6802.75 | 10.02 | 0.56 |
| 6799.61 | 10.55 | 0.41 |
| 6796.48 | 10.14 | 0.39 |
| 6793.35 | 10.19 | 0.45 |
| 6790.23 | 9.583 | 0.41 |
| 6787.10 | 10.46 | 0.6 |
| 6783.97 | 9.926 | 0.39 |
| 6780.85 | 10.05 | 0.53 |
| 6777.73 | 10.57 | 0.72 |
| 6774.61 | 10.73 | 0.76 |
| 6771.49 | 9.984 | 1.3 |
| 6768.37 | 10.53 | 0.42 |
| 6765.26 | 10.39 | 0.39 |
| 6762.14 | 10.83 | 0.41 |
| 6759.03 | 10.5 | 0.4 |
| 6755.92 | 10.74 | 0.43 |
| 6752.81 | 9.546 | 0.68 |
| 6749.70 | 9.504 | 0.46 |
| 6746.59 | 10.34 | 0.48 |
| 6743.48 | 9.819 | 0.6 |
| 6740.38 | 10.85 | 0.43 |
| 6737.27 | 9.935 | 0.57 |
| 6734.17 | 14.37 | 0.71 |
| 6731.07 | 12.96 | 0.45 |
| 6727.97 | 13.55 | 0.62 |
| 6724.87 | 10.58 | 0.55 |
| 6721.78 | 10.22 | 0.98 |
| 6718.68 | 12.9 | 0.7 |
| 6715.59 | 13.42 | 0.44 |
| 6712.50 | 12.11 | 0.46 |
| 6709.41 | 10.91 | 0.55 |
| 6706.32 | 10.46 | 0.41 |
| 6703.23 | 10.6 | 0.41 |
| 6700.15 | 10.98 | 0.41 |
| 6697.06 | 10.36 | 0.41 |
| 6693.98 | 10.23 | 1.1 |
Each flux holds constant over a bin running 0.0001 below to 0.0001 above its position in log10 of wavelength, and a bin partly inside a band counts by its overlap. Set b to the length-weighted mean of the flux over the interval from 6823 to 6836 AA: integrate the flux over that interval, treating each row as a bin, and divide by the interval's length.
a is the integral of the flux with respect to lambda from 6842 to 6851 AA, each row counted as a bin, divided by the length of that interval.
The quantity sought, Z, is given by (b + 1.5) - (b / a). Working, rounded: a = 10.6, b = 10.7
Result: 11.2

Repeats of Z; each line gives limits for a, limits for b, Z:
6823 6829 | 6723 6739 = 12.6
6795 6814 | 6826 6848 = 11.2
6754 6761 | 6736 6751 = 10.6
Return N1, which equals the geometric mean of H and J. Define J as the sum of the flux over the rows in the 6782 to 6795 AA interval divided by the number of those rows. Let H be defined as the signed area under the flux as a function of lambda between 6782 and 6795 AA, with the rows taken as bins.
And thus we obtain 36.2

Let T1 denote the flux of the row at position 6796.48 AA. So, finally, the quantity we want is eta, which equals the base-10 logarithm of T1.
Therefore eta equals 1.01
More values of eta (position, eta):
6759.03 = 1.02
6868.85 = 1.01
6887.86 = 1.04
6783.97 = 1.00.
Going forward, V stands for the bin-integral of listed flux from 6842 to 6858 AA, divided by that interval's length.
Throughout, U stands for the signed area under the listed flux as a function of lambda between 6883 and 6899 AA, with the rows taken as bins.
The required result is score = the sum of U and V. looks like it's 185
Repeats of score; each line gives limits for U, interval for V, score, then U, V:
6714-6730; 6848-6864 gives 205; 195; 10.5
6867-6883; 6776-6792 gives 177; 167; 10.1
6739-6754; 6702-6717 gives 162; 150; 11.5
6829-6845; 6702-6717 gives 184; 172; 11.5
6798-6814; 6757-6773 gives 175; 164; 10.5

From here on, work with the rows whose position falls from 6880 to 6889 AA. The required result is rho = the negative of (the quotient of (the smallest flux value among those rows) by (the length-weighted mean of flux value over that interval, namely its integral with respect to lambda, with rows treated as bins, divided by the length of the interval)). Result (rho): -0.962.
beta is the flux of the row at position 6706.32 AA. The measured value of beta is 10.46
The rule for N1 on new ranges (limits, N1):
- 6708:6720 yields 42.7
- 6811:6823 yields 35.6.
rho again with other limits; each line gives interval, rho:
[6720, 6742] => -0.843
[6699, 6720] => -0.899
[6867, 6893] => -0.941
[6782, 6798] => -0.953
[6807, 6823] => -0.972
